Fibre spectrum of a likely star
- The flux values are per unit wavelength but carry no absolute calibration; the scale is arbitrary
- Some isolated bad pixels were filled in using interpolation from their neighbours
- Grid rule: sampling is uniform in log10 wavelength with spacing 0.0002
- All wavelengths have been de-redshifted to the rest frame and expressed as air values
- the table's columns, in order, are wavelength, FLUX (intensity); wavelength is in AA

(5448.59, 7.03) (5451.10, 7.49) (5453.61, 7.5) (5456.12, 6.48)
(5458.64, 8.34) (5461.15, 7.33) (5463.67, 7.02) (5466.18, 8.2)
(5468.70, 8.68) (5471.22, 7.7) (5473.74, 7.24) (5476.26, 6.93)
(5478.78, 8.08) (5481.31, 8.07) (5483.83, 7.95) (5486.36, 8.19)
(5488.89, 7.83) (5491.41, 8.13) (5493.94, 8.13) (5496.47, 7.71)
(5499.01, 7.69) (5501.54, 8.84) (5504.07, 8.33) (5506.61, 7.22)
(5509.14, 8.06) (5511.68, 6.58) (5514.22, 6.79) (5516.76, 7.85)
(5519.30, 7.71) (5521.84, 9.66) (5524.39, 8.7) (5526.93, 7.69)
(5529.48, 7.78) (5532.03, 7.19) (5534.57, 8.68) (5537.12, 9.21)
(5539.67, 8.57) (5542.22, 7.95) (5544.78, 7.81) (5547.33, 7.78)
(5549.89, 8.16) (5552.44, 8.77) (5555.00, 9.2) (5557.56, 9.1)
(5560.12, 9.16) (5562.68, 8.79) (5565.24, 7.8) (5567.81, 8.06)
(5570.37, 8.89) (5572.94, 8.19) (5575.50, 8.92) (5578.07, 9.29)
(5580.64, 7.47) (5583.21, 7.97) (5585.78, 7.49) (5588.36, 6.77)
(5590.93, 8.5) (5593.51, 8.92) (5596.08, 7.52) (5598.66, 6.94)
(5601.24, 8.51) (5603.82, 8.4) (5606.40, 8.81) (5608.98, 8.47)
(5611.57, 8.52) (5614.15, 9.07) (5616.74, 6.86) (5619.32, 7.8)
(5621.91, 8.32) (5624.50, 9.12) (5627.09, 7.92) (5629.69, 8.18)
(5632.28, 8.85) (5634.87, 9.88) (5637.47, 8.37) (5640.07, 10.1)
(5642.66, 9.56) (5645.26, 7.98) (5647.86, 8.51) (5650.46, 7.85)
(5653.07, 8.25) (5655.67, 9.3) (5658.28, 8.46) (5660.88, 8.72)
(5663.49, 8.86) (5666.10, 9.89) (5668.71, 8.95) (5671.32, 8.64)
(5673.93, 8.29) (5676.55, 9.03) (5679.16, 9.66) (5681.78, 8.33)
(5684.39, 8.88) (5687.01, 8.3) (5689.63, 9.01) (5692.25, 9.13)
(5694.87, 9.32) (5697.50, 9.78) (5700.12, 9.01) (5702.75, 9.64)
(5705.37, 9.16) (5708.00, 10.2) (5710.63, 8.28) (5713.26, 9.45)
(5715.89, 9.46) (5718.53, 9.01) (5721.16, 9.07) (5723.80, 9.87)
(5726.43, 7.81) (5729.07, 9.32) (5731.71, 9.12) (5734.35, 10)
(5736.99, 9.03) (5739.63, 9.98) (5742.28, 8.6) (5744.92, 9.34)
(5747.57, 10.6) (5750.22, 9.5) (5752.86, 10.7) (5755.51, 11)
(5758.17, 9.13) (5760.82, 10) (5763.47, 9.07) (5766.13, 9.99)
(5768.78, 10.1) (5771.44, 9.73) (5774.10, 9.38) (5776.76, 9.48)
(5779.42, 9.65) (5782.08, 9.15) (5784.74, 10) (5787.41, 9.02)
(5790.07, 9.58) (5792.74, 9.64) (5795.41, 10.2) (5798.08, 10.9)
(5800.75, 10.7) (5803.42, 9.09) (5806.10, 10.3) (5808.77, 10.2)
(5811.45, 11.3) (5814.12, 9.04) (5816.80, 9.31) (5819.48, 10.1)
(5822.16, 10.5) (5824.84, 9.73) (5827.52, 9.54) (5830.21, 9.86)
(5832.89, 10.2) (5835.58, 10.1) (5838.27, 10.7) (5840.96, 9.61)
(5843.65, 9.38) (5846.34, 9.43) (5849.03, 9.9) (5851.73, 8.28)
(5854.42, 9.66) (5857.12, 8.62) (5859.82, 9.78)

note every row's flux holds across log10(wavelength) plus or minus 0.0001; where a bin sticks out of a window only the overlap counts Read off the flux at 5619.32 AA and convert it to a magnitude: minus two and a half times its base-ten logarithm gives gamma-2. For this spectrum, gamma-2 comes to -2.23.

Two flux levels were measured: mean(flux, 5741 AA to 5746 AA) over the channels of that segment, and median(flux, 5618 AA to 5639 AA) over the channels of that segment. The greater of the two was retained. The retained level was 9.0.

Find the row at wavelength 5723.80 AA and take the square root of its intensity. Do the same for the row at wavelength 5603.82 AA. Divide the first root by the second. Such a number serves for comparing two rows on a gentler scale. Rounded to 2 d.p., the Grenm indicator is 1.08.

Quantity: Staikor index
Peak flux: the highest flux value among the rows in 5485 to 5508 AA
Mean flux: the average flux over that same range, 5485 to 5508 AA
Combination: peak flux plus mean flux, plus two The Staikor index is 18.8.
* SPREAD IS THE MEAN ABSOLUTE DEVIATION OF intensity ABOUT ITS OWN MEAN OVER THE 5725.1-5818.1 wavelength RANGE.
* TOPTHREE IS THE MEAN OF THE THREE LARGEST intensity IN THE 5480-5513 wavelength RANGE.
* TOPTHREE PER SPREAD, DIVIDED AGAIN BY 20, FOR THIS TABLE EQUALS 0.72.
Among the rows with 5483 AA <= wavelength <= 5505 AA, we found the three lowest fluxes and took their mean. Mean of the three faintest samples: 7.7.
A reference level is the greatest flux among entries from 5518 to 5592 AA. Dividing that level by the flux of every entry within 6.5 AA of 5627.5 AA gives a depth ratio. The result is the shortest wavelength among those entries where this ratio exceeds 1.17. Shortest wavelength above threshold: 5627.09 AA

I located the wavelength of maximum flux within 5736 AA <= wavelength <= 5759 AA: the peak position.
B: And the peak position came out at 5755.51 AA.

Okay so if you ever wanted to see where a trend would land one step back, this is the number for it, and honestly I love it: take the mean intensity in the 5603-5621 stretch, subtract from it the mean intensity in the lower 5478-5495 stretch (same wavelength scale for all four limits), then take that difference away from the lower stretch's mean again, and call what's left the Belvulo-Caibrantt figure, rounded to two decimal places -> 7.83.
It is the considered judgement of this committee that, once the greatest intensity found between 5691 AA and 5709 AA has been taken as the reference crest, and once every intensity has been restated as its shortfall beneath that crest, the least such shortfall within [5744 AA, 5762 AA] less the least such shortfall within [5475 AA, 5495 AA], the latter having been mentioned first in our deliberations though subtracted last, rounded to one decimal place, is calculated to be -2.8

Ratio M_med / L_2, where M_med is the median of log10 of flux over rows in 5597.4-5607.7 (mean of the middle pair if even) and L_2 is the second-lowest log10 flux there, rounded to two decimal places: 1.00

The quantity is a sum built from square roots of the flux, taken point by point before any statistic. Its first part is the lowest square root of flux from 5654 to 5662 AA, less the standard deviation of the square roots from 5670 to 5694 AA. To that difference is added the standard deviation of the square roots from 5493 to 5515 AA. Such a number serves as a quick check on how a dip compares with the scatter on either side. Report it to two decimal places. 2.96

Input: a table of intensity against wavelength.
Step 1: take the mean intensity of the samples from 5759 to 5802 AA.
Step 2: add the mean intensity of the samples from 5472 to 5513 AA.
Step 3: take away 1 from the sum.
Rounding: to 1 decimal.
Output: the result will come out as 16.6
